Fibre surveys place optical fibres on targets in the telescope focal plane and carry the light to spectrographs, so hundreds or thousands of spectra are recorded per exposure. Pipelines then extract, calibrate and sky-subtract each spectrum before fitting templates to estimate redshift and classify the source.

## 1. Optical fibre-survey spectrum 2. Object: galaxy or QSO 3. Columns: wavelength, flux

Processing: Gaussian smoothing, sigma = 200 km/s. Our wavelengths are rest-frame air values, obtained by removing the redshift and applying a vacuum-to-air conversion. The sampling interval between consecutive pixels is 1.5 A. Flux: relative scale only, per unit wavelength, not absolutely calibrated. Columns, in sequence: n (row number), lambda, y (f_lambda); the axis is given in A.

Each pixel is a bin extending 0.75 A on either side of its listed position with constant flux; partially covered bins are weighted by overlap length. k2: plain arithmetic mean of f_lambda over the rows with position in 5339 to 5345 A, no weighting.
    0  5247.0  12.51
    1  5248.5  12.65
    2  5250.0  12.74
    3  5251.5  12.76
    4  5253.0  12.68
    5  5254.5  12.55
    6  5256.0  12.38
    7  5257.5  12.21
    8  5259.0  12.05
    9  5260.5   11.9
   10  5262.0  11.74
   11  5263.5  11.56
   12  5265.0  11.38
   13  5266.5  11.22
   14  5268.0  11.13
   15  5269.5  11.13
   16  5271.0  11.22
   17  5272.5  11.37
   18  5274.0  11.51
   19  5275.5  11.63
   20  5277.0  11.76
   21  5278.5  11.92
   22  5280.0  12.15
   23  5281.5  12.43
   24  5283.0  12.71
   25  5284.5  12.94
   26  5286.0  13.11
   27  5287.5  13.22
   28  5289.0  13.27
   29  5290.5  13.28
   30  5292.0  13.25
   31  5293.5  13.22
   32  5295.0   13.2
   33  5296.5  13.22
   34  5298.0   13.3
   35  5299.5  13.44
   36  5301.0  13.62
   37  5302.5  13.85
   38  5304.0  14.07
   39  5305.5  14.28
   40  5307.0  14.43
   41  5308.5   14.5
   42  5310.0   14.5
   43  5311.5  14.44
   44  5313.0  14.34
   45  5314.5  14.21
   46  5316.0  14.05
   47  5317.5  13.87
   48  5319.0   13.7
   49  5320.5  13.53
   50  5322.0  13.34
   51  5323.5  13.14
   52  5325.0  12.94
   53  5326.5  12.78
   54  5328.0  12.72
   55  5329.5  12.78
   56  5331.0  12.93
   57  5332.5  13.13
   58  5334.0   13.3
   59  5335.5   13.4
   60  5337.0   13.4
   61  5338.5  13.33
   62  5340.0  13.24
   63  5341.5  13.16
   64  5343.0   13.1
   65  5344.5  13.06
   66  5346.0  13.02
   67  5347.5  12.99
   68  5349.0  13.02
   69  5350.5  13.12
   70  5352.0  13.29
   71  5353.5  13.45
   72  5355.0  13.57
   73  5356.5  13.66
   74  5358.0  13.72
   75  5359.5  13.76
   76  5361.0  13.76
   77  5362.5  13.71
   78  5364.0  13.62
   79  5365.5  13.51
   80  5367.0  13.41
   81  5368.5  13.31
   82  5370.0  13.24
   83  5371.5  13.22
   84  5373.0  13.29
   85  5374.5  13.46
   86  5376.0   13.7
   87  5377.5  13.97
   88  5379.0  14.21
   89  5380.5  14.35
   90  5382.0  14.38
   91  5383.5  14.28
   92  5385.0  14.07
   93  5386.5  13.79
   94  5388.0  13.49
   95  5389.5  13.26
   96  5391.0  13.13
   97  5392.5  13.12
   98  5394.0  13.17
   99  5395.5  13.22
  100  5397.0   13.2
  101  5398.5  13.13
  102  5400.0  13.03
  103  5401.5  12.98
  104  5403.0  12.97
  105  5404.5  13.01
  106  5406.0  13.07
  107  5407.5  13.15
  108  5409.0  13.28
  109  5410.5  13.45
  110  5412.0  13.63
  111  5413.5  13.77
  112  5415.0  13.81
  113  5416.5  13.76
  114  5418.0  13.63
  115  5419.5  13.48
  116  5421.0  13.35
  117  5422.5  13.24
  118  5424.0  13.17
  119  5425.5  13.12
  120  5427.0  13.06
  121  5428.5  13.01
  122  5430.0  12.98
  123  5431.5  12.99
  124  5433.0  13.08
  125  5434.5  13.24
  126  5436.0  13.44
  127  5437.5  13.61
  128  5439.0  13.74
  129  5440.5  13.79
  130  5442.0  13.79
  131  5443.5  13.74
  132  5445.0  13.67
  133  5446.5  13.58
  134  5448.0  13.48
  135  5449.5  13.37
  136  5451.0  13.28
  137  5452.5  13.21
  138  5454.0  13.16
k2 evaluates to 13.1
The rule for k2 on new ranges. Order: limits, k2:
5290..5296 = 13.2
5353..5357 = 13.6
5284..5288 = 13.1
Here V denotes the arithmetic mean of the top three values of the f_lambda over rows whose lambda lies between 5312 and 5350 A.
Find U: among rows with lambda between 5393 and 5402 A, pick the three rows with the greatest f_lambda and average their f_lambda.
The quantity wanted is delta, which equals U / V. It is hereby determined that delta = 0.93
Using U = 13.2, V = 14.2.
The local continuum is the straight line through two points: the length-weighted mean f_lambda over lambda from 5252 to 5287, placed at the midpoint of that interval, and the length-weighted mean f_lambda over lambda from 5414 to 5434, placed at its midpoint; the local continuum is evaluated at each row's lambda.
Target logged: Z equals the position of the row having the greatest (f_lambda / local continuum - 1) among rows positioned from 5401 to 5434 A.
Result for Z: 5415.0 A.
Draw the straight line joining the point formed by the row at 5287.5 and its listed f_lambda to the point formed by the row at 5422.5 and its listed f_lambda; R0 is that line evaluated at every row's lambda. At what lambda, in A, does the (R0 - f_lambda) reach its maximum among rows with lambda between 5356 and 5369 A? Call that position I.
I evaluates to 5368.5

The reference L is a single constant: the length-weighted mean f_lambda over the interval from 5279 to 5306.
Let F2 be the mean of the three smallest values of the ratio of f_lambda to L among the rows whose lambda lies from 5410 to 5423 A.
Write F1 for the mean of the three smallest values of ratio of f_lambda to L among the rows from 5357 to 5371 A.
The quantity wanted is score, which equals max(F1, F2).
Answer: 1.009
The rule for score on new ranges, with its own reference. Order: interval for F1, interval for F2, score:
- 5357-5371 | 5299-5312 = 1.031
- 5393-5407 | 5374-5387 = 1.032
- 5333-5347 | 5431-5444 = 0.990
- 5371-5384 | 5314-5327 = 1.007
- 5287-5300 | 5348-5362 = 0.999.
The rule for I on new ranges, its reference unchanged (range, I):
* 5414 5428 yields 5427.0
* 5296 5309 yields 5296.5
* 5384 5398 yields 5392.5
